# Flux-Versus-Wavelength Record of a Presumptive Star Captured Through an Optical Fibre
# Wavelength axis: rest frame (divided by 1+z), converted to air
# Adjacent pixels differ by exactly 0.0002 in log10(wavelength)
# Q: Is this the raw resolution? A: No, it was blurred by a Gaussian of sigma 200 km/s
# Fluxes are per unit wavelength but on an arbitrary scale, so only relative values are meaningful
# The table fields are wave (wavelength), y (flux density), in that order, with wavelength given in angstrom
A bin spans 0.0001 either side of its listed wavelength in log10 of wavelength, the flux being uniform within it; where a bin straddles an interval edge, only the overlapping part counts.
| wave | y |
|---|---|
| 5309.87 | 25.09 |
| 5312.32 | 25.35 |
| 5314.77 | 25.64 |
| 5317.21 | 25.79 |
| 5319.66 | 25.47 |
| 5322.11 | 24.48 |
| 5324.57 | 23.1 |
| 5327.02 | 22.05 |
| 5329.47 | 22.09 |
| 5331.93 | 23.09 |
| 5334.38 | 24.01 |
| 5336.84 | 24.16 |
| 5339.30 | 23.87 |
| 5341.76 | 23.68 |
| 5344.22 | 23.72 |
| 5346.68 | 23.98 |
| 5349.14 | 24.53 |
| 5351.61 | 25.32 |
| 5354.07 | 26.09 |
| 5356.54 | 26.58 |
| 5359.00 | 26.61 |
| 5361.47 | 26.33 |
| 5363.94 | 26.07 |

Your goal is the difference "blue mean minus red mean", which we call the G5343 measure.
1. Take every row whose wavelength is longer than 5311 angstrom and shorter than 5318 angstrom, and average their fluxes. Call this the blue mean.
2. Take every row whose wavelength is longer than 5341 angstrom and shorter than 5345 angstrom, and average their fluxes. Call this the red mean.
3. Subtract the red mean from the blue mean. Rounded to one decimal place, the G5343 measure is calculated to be 1.9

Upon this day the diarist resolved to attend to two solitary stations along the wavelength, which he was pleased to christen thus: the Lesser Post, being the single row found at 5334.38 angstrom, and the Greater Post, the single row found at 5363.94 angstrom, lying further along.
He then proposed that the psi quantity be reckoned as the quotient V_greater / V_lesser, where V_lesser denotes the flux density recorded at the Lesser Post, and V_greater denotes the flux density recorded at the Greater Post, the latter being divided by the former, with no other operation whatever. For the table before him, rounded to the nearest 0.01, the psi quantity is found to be 1.09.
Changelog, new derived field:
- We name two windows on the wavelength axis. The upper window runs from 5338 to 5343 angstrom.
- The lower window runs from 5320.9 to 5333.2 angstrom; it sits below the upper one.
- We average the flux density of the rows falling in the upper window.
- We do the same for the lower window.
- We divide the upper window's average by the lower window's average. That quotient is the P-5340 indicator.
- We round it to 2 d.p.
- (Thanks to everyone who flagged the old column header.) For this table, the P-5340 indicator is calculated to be 1.04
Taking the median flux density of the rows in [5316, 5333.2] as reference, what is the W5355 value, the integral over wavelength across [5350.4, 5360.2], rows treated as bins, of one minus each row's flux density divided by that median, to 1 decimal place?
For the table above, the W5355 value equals -1.3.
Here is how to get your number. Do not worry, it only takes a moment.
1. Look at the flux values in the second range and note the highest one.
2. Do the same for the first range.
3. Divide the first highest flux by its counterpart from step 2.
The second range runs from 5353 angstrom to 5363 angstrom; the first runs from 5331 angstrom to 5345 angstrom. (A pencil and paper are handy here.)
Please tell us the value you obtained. 1.101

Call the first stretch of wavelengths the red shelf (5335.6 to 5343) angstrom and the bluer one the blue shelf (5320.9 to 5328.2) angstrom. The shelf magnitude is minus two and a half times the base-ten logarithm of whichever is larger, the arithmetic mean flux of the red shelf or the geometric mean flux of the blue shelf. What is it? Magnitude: -3.45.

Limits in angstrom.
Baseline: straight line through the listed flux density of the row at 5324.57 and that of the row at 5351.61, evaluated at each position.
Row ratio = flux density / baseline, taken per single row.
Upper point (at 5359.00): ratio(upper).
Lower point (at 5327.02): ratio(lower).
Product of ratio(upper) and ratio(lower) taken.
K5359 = 0.97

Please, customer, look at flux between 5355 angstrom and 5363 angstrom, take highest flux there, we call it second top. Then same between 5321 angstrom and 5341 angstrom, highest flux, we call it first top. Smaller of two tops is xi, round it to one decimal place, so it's 24.5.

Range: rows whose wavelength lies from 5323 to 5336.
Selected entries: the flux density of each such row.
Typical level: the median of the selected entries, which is 23.1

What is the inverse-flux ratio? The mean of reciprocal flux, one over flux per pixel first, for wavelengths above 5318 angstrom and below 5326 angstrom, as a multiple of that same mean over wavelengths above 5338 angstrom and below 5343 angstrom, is 0.98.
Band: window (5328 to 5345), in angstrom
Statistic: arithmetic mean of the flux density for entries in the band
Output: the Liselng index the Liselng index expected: 23.5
